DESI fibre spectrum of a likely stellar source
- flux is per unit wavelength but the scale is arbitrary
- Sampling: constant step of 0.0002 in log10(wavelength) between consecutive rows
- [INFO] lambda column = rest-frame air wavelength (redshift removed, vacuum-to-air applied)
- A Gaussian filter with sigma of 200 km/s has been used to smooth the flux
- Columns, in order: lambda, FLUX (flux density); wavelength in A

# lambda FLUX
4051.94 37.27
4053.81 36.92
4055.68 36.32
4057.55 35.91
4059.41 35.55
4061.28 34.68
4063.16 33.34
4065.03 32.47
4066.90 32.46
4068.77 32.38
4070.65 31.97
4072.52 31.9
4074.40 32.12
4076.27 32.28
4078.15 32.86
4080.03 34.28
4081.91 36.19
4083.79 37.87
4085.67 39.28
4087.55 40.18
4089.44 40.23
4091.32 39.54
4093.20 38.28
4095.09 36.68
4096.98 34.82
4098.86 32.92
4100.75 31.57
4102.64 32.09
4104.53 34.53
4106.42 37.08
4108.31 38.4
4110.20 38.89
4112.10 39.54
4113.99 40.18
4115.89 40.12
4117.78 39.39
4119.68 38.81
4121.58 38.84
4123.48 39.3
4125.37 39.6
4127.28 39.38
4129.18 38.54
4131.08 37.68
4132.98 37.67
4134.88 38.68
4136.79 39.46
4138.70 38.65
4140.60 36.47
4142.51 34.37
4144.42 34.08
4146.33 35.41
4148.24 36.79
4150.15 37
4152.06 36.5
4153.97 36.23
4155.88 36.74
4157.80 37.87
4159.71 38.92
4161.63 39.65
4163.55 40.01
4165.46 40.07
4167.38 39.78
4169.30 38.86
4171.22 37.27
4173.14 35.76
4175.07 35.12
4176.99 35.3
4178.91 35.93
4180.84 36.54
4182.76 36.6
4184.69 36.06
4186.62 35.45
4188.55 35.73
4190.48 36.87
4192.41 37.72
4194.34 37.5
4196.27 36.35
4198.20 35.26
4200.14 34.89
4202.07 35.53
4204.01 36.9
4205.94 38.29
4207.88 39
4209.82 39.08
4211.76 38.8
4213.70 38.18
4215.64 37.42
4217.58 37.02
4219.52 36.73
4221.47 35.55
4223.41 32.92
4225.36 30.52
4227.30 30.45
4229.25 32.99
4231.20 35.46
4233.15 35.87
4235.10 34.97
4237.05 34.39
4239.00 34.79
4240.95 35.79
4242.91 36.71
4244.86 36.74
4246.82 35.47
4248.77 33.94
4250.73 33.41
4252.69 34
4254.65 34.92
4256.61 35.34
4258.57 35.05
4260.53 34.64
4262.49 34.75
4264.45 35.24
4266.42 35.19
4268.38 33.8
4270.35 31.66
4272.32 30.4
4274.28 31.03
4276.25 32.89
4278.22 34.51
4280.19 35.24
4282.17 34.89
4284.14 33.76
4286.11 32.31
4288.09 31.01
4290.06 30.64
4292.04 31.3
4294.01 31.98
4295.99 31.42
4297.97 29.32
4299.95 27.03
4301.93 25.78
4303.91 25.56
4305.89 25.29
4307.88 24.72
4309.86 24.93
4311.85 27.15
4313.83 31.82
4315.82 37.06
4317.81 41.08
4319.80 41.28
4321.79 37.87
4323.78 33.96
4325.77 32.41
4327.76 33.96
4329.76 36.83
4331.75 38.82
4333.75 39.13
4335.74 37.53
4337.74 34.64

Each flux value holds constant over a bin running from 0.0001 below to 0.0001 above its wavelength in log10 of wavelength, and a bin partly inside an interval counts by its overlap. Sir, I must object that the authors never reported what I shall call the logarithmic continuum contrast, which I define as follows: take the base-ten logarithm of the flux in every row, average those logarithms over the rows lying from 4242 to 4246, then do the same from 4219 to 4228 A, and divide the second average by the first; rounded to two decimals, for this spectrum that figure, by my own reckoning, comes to 0.97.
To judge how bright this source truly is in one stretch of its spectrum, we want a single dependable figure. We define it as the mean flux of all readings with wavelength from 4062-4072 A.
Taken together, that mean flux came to 32.5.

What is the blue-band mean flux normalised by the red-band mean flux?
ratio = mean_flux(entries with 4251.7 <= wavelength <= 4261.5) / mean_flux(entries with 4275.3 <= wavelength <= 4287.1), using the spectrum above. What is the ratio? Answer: 1.03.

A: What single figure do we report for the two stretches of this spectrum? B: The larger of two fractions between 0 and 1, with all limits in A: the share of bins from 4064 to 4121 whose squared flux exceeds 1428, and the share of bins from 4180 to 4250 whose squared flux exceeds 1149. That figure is 0.89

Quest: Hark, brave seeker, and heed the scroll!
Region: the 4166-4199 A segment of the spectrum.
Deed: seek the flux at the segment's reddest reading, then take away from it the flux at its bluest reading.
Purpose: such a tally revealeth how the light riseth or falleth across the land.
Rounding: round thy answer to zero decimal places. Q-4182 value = -5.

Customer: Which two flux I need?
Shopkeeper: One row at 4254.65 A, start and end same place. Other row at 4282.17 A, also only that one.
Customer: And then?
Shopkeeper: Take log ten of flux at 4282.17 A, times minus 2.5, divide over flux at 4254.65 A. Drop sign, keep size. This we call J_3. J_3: 0.110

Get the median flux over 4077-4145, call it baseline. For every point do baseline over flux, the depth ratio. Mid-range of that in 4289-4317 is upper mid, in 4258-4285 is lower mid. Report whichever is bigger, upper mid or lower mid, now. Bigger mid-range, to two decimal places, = 1.30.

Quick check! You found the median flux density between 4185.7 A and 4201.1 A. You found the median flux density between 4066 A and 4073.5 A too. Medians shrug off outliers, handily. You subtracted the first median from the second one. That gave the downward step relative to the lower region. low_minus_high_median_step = -4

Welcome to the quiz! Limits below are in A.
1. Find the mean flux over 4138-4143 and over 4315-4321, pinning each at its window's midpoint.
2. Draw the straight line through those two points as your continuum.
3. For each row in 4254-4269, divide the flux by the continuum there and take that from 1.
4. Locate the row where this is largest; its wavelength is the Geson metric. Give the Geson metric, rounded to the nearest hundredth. 4268.38 A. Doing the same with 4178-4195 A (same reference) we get 4186.62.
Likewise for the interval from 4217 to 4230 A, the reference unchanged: 4227.30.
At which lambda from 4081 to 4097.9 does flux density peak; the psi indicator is 4089.44 A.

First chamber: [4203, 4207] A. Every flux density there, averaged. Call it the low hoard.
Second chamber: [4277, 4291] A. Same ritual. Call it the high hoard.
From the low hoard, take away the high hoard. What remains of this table 4.4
